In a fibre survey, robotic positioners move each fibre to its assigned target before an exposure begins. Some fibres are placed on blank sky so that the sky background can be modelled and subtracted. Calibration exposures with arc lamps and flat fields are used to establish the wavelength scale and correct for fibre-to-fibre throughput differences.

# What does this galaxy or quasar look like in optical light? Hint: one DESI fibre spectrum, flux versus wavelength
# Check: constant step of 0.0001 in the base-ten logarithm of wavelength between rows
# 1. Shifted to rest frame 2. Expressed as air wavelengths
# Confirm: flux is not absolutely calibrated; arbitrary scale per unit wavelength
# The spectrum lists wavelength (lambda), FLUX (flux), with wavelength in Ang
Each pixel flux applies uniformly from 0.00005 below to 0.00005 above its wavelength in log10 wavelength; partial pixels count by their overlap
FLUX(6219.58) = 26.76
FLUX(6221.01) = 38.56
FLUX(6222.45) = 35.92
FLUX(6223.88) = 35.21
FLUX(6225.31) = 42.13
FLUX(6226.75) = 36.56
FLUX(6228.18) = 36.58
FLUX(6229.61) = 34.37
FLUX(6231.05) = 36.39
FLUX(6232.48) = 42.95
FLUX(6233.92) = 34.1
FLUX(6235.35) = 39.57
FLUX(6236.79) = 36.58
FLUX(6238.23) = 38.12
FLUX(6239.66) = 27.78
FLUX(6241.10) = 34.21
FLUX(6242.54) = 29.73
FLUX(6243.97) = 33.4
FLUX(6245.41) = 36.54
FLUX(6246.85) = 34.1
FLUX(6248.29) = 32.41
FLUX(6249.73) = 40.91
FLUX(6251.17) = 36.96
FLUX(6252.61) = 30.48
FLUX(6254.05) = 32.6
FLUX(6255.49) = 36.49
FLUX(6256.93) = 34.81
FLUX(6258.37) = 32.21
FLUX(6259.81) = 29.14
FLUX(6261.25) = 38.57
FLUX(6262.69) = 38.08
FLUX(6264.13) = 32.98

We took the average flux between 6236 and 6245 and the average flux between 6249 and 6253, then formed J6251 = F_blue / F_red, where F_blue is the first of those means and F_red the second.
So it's 0.92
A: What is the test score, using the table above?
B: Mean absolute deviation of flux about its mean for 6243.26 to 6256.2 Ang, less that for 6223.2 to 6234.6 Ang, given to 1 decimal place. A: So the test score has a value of -0.1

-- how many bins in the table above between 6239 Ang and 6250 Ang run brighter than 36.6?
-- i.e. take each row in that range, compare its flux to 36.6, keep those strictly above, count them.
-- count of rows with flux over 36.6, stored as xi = 1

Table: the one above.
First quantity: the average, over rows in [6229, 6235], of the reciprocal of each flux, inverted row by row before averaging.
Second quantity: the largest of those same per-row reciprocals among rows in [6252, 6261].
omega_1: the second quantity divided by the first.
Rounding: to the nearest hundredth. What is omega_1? 1.26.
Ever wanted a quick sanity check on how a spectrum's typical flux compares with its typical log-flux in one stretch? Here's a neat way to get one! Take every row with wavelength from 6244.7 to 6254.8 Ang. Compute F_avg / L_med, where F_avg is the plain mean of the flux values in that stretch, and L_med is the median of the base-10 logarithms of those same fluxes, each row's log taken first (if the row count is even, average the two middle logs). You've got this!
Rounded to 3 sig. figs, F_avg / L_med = 22.7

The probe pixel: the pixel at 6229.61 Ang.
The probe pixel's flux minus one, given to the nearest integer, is 33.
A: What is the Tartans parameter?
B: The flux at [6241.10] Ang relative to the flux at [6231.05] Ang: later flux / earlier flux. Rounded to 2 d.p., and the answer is 0.94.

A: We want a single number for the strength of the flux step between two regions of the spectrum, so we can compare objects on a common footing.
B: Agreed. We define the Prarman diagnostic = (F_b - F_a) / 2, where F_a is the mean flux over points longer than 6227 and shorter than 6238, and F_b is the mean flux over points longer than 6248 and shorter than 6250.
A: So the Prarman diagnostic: -0.3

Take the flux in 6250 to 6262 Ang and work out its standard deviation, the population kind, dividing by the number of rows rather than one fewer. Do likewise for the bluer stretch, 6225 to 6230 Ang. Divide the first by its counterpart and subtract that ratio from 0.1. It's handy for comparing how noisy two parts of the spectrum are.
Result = -1.0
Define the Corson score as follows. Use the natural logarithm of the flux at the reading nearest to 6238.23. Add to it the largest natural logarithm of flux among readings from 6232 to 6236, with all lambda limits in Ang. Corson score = 7.40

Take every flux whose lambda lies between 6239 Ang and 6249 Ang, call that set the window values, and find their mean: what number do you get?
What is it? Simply 33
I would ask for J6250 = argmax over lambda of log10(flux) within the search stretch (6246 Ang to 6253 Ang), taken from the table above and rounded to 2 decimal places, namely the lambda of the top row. 6249.73 Ang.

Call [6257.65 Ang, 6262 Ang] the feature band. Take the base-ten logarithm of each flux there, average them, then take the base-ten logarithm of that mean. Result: 0.182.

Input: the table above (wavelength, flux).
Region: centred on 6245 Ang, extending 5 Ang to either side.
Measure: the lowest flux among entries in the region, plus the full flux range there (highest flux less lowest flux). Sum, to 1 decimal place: 40.9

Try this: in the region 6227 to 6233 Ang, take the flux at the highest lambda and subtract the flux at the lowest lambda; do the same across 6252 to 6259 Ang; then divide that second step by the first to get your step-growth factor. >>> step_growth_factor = 0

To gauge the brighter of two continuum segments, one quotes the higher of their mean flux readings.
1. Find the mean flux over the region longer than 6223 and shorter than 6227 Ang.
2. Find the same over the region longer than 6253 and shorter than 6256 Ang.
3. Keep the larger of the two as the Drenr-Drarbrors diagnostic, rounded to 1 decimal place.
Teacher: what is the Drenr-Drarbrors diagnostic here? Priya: 38.0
